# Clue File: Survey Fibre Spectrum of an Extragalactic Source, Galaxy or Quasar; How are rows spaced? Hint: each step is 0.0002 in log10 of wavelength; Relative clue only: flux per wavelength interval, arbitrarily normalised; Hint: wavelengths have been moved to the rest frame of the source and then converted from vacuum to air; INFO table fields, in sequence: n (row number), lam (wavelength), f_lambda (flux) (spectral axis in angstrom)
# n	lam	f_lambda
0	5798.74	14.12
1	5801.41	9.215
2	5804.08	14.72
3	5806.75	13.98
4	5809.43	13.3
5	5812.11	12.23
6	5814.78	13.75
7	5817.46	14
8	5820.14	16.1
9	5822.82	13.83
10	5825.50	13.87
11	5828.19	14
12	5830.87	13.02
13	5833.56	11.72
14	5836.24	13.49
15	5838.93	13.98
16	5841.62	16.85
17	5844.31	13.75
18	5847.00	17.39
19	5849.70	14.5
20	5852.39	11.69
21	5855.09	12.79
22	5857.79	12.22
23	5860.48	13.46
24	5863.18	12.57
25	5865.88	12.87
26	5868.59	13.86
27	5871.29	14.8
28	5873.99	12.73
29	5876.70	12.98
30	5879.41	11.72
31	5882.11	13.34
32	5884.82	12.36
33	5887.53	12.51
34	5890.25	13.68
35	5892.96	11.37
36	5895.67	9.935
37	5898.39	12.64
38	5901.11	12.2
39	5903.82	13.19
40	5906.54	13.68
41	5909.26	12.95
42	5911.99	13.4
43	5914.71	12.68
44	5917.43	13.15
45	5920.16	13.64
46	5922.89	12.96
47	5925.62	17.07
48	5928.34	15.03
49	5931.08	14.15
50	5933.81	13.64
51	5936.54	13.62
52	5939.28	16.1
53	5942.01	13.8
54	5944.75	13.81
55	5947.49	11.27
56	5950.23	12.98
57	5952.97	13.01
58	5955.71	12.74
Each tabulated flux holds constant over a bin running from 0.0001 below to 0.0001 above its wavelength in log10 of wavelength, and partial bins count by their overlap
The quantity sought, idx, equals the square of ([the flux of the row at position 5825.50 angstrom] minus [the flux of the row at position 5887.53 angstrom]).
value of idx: 1.8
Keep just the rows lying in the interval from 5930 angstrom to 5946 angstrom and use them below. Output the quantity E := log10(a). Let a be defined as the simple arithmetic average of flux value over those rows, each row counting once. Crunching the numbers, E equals 1.152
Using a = 14.2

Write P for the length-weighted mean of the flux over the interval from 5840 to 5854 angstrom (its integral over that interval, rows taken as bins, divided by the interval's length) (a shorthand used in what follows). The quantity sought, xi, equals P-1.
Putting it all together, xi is 13.8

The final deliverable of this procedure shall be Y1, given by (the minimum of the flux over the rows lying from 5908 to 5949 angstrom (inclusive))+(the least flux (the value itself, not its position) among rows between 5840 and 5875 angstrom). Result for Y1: 23.0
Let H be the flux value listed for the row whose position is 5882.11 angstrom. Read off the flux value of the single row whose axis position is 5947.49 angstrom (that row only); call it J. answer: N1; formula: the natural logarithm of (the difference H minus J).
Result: 0.7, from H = 13.34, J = 11.27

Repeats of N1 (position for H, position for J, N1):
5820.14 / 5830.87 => 1.1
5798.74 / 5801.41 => 1.6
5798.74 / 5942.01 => -1.1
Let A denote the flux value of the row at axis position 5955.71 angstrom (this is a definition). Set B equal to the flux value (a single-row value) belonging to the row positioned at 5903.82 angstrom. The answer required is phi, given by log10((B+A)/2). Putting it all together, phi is 1.113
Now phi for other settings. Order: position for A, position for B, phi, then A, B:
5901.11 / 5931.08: 1.120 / 12.2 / 14.15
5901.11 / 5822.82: 1.114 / 12.2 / 13.83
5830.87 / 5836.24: 1.122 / 13.02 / 13.49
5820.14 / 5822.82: 1.175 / 16.1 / 13.83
